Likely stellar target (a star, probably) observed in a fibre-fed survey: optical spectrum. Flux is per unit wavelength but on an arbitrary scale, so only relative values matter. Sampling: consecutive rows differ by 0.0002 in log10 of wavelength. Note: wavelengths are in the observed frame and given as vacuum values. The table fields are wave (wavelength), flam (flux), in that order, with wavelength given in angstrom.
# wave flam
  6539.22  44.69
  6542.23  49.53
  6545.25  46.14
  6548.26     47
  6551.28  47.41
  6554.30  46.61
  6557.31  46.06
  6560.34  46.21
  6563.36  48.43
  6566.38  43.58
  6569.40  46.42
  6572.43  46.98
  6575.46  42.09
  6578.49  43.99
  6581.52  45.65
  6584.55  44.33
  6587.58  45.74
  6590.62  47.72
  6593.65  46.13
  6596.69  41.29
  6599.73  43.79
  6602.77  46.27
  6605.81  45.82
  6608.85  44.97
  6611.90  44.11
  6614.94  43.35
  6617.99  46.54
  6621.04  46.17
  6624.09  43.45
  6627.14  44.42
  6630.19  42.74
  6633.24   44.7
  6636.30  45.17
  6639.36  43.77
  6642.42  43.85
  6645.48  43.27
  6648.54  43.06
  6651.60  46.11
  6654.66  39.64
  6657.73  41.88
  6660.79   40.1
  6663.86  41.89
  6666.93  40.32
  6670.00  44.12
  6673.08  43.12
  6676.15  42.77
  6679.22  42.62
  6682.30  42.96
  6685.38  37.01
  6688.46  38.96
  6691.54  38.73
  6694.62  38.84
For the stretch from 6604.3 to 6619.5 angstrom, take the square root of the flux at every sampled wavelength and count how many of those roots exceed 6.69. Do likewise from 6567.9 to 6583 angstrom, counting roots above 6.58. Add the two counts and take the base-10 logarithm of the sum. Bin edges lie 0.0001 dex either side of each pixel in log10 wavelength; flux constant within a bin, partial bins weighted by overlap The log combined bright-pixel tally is 0.85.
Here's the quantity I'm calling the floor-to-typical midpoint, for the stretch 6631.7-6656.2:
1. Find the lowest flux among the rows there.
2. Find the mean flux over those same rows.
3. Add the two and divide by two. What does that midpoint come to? 41.7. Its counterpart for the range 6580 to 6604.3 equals 43.2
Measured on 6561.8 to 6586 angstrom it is 43.6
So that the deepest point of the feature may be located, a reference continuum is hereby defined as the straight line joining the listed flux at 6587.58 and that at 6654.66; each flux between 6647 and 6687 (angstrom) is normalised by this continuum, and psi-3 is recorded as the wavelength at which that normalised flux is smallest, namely 6654.66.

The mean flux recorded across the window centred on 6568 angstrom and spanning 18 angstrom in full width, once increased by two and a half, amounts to 48.1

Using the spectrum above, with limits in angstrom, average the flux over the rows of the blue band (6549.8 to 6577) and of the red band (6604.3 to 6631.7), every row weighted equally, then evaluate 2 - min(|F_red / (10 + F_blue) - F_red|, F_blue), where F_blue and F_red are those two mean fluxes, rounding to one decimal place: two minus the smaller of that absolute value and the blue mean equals -41.8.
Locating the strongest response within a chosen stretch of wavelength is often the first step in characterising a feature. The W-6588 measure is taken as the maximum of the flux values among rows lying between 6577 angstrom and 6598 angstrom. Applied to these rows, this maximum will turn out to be 47.72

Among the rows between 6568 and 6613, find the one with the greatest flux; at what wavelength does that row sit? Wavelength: 6590.62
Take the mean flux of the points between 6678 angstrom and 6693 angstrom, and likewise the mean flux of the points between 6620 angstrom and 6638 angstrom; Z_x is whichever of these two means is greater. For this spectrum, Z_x 44.4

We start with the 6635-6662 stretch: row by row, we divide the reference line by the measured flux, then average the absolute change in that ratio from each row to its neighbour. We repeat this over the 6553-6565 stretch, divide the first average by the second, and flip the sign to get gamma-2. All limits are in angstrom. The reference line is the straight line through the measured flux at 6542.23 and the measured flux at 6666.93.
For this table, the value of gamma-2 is -1.9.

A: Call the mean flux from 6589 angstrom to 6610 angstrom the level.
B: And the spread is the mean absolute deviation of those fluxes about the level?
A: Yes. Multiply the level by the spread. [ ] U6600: 69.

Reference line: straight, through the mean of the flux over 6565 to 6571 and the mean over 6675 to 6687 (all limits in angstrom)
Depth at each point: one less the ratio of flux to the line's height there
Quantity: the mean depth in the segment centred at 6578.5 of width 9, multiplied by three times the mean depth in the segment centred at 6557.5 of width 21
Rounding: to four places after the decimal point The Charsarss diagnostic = -0.0012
